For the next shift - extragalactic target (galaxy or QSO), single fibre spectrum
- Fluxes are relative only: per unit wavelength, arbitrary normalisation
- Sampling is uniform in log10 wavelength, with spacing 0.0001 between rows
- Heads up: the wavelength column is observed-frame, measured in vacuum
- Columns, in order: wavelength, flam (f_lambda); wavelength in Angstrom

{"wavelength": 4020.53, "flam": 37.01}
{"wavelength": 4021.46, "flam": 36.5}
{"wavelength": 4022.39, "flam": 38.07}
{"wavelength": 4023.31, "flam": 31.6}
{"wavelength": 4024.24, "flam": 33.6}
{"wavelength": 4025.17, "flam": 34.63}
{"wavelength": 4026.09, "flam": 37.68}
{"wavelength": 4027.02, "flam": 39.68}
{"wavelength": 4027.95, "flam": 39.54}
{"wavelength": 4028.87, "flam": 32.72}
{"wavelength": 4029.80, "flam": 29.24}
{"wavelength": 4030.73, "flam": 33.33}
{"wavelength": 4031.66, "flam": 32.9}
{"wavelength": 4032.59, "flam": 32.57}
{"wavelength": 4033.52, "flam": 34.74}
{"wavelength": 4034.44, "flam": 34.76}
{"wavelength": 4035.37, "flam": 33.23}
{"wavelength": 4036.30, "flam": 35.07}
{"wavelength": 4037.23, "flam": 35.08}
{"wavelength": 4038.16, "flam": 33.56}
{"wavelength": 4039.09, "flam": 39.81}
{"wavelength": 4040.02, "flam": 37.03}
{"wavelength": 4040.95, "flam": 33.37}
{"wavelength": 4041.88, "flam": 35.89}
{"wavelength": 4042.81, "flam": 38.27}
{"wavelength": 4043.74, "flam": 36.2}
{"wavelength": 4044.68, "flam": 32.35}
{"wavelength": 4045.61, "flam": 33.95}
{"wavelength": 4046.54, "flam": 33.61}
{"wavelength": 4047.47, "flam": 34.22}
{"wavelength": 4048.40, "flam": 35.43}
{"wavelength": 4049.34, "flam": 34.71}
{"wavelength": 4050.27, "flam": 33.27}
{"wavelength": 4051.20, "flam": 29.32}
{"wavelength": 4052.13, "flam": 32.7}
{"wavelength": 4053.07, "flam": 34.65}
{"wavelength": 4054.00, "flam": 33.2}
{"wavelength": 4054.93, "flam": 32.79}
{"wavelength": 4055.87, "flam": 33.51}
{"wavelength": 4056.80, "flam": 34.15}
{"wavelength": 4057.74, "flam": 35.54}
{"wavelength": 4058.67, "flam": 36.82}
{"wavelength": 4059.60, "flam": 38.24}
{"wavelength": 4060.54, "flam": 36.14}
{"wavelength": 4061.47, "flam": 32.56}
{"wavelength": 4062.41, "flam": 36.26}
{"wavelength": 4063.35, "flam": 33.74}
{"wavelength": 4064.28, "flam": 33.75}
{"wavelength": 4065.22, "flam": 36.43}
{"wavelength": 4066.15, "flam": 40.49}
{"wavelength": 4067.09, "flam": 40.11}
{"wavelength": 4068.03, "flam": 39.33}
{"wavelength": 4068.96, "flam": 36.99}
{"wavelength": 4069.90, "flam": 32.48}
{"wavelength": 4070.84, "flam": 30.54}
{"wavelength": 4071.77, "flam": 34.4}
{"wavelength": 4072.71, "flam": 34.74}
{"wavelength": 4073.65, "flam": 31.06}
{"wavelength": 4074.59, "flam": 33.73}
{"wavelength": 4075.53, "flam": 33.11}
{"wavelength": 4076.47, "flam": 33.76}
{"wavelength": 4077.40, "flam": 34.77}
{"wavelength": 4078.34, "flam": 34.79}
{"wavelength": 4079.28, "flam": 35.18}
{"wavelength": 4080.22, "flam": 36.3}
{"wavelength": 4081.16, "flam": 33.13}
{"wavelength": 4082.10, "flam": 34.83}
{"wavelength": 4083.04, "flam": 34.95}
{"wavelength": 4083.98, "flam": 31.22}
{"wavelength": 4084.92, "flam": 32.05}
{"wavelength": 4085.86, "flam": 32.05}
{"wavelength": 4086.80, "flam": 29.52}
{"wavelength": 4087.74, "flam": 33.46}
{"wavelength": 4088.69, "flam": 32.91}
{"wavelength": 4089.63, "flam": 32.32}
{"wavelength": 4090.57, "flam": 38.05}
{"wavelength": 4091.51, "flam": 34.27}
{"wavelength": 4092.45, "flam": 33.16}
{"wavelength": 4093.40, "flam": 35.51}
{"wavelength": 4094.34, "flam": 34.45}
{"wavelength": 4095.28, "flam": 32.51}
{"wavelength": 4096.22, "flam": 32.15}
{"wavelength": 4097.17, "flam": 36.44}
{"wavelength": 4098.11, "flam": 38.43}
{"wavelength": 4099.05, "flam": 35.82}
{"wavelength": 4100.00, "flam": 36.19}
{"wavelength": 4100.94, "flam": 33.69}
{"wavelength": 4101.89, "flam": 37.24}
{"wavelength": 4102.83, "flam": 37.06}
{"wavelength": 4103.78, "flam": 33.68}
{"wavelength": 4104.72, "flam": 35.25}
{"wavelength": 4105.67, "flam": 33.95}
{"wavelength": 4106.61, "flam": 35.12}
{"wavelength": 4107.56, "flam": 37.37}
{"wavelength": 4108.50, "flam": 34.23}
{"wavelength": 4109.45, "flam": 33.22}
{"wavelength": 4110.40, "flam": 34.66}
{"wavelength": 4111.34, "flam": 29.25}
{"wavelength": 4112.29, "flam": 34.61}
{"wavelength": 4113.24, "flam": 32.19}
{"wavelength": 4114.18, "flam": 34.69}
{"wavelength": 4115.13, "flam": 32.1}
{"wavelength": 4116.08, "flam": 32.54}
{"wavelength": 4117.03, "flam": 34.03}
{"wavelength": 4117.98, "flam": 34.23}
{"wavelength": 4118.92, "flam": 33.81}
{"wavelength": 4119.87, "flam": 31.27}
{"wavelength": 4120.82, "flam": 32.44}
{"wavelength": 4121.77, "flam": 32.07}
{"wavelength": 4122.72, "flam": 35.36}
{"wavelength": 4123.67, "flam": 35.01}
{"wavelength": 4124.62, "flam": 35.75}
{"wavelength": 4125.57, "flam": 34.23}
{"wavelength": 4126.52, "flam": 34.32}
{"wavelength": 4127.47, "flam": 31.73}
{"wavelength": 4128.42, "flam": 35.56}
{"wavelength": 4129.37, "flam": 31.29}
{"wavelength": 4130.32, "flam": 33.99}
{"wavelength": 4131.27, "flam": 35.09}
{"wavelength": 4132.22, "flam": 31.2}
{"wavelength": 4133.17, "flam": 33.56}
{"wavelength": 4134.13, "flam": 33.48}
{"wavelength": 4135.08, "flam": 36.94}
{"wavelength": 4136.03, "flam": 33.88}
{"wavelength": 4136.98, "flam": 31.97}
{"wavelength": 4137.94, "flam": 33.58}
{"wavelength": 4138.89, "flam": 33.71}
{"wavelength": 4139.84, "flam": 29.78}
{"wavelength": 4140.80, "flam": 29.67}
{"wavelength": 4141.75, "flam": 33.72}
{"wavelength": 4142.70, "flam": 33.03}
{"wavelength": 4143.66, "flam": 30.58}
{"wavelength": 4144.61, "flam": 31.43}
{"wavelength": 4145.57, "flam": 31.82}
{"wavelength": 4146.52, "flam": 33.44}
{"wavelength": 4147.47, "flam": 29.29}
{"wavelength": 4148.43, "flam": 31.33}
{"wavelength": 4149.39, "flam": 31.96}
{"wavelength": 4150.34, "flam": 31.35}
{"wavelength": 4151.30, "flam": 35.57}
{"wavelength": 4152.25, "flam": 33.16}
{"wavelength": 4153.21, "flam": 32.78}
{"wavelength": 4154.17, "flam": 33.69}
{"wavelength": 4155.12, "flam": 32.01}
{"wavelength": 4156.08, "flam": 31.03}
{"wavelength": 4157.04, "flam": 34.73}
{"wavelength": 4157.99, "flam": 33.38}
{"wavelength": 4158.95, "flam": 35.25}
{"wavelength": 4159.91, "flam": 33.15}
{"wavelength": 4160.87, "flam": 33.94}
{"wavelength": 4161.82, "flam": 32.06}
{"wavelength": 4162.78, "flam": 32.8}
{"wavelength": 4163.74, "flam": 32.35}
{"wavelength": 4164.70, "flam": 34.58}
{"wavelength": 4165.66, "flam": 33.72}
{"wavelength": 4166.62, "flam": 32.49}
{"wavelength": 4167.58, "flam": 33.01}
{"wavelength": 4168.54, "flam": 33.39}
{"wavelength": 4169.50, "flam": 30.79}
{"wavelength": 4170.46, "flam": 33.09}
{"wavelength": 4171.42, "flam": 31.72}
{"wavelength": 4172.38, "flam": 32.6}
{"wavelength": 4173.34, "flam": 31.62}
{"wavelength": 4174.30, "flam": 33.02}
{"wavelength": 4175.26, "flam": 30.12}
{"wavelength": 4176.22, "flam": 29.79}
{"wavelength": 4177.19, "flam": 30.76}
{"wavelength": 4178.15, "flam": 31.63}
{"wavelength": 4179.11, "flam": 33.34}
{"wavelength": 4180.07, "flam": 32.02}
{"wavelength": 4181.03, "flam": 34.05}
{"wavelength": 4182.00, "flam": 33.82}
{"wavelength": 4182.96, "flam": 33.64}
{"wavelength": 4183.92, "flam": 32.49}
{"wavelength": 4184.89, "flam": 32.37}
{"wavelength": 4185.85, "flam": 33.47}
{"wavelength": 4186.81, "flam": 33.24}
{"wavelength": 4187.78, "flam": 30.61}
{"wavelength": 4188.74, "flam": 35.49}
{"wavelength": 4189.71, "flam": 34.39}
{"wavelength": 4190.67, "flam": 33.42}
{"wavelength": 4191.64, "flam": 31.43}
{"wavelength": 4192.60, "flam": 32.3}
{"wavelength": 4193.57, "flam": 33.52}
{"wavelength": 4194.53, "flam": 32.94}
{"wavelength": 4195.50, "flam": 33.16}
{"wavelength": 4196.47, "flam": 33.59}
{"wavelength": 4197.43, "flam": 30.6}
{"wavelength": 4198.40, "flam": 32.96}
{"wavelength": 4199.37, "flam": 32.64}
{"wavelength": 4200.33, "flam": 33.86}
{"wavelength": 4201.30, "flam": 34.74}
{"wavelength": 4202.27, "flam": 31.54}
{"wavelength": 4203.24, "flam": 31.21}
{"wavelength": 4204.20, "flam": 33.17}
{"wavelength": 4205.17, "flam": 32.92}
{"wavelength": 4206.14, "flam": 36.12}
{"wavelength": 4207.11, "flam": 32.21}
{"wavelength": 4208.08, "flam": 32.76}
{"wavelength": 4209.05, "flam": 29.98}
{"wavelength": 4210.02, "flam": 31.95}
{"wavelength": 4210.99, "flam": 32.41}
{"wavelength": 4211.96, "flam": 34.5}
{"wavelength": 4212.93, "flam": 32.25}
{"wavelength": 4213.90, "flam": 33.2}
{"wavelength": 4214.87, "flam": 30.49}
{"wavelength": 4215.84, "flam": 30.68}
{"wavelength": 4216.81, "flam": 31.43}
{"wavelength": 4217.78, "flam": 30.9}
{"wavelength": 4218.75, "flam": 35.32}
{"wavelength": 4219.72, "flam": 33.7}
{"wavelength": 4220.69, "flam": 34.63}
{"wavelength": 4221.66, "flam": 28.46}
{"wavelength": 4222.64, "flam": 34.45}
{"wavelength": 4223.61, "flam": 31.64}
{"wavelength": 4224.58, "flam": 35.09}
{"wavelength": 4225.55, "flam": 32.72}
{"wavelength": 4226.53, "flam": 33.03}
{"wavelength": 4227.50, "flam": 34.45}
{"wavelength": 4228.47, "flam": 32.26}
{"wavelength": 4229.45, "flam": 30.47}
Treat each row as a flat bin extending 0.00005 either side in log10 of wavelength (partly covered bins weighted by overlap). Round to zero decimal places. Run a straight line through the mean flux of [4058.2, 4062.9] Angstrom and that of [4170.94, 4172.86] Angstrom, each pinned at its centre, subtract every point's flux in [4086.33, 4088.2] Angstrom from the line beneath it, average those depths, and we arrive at 4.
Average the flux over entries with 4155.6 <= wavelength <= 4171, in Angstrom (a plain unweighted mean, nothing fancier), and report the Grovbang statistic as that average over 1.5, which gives 22.07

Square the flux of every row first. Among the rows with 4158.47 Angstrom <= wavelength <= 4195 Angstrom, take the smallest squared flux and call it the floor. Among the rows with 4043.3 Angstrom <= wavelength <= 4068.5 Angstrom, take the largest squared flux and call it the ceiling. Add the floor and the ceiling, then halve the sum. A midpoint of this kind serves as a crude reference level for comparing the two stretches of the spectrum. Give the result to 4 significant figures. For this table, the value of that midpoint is 1263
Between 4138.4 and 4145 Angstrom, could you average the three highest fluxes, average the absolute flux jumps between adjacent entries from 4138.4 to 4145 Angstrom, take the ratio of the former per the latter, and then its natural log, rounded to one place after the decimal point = 2.8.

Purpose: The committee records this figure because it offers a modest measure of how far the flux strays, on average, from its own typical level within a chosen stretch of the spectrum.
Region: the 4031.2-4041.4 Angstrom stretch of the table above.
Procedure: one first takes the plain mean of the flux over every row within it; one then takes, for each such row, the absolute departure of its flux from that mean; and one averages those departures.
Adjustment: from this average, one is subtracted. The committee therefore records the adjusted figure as 0.47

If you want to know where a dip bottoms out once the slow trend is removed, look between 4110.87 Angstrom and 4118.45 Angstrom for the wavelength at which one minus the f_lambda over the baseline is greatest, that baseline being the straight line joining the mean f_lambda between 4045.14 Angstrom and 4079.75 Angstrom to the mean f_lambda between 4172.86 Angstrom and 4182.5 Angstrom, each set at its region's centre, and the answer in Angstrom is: 4111.34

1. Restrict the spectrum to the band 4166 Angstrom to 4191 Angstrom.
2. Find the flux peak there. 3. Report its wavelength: 4188.74 Angstrom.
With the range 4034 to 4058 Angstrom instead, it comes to 4039.09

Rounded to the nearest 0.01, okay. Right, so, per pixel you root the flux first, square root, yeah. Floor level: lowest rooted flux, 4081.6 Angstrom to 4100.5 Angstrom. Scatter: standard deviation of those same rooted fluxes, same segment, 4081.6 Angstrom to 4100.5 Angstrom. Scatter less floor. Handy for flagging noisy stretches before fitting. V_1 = -5.24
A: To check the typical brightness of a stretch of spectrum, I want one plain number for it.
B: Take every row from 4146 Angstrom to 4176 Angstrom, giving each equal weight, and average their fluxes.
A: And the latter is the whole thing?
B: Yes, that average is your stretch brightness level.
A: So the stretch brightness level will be 32.7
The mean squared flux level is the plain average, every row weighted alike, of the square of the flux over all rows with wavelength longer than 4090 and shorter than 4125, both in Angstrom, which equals 1185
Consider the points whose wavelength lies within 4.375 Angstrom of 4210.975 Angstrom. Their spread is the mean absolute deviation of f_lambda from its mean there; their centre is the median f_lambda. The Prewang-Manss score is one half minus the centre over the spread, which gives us -34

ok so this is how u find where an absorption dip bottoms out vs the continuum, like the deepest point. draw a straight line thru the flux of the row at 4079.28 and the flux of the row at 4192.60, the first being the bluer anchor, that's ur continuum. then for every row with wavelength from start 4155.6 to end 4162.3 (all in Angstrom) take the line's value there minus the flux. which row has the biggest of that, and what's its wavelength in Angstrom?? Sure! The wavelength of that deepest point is 4156.08 Angstrom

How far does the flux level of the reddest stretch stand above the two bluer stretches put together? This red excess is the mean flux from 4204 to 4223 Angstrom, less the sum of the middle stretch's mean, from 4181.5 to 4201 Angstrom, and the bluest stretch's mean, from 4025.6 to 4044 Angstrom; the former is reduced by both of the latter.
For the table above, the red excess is -35.7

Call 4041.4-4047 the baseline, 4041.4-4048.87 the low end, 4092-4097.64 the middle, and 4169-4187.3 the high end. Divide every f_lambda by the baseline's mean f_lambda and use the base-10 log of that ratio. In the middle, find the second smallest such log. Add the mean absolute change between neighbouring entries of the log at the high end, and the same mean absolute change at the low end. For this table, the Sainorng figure 0.004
